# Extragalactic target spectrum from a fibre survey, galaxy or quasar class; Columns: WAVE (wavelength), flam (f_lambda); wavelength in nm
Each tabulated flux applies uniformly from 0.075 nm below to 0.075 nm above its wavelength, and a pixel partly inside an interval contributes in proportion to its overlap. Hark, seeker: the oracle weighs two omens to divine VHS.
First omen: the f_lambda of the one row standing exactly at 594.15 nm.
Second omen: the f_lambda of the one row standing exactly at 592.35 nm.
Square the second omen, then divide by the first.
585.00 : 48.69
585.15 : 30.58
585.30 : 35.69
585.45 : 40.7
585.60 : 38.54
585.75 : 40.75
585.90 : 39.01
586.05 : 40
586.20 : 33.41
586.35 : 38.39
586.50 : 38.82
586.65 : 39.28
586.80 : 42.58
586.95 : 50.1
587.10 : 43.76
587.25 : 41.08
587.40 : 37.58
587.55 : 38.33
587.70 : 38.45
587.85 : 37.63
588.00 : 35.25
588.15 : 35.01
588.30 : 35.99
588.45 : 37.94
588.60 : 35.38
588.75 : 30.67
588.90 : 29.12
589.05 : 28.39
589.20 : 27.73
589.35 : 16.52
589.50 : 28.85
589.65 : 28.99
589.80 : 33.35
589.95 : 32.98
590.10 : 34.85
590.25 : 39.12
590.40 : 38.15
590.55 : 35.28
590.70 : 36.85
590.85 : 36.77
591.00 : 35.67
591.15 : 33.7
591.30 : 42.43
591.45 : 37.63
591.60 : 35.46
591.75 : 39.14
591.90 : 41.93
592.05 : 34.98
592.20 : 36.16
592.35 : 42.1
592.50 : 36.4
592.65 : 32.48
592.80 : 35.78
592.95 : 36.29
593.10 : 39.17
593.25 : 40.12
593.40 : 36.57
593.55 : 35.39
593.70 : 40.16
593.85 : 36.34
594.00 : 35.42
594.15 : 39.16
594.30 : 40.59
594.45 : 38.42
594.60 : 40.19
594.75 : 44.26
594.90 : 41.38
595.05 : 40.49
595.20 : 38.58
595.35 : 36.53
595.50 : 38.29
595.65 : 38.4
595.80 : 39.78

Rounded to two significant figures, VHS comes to 45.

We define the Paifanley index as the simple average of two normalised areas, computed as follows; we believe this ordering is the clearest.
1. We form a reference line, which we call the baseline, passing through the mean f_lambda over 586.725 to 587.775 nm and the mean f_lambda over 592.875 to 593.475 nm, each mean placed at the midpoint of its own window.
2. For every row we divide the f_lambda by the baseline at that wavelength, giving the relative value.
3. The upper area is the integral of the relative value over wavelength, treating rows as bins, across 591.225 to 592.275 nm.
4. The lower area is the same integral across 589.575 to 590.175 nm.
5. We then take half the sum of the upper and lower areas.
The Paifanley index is 0.76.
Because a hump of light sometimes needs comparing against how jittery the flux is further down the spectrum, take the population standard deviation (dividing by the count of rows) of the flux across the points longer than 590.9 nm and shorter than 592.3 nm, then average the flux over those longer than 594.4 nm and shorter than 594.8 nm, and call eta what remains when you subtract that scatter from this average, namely 38.0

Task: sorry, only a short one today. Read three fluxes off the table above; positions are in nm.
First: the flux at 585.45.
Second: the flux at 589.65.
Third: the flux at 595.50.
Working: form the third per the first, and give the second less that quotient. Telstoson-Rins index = 28.0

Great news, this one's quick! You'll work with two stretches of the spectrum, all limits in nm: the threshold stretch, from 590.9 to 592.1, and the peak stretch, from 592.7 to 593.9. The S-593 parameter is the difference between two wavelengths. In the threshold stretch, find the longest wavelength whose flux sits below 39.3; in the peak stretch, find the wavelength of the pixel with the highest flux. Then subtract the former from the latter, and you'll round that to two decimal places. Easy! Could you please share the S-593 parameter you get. 1.65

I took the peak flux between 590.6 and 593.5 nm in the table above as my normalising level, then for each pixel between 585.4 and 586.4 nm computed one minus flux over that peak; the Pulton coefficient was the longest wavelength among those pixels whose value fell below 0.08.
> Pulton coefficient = 586.05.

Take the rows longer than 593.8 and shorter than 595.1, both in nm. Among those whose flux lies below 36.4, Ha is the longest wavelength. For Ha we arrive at 594.00 nm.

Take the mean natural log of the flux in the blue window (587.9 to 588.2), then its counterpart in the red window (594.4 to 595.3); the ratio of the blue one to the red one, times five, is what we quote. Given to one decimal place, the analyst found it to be 4.8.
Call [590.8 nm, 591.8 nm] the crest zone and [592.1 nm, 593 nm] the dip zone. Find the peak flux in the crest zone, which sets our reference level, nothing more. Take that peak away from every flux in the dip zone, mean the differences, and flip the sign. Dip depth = 5.9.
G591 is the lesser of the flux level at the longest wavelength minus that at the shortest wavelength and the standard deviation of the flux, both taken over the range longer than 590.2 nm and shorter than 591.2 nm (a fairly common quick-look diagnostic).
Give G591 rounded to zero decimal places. -5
